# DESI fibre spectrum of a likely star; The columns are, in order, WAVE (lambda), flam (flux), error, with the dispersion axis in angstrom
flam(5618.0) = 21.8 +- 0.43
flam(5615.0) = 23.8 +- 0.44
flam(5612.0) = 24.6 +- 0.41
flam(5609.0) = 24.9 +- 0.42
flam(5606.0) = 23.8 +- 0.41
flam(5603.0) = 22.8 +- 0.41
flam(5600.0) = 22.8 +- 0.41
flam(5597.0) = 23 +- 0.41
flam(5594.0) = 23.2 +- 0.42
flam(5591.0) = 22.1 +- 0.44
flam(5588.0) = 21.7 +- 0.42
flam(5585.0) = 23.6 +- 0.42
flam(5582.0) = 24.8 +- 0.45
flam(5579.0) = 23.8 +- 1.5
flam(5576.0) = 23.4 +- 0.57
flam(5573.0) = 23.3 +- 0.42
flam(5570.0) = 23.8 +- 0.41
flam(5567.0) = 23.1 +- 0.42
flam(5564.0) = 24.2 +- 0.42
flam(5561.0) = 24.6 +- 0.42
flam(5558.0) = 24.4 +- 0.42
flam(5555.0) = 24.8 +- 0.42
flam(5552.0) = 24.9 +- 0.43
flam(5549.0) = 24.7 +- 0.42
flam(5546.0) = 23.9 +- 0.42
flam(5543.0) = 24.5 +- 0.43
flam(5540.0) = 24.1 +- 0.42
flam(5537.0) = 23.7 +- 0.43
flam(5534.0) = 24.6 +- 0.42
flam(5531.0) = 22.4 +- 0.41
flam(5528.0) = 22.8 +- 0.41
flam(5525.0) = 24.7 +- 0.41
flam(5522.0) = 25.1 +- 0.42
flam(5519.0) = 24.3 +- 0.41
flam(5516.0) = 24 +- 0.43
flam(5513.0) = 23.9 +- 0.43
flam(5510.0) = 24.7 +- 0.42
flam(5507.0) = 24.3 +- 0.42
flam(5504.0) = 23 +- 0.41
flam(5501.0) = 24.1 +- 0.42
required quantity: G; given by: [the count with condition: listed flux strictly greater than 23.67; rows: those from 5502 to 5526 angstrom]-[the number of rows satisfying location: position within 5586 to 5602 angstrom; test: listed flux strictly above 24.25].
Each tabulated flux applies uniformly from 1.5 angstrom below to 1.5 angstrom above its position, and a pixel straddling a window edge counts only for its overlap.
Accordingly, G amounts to 7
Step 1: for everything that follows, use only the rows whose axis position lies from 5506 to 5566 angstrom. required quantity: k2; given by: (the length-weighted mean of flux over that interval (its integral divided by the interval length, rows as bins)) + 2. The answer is 26.2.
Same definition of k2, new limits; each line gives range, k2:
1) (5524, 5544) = 25.8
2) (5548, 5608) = 25.6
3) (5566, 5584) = 25.7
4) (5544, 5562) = 26.5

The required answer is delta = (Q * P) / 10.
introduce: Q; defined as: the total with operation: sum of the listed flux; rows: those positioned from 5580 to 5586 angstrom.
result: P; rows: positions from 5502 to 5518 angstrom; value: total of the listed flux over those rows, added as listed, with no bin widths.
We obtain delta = 580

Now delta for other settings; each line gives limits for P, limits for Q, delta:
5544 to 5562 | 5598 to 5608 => 1022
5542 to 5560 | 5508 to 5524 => 1796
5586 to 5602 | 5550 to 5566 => 1386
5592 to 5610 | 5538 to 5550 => 1366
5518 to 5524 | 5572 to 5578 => 231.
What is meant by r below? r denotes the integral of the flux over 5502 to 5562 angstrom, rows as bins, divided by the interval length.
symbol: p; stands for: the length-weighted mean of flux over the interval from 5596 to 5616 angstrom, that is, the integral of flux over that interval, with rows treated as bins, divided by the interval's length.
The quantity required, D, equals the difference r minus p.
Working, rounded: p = 23.7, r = 24.2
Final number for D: 0.5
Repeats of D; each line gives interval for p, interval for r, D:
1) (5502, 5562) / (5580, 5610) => -0.9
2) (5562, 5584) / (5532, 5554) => 0.5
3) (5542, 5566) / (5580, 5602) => -1.4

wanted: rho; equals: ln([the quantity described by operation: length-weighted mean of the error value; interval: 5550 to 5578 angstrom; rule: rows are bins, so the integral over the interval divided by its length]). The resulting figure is -0.79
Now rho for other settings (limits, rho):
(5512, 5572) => -0.87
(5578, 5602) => -0.62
